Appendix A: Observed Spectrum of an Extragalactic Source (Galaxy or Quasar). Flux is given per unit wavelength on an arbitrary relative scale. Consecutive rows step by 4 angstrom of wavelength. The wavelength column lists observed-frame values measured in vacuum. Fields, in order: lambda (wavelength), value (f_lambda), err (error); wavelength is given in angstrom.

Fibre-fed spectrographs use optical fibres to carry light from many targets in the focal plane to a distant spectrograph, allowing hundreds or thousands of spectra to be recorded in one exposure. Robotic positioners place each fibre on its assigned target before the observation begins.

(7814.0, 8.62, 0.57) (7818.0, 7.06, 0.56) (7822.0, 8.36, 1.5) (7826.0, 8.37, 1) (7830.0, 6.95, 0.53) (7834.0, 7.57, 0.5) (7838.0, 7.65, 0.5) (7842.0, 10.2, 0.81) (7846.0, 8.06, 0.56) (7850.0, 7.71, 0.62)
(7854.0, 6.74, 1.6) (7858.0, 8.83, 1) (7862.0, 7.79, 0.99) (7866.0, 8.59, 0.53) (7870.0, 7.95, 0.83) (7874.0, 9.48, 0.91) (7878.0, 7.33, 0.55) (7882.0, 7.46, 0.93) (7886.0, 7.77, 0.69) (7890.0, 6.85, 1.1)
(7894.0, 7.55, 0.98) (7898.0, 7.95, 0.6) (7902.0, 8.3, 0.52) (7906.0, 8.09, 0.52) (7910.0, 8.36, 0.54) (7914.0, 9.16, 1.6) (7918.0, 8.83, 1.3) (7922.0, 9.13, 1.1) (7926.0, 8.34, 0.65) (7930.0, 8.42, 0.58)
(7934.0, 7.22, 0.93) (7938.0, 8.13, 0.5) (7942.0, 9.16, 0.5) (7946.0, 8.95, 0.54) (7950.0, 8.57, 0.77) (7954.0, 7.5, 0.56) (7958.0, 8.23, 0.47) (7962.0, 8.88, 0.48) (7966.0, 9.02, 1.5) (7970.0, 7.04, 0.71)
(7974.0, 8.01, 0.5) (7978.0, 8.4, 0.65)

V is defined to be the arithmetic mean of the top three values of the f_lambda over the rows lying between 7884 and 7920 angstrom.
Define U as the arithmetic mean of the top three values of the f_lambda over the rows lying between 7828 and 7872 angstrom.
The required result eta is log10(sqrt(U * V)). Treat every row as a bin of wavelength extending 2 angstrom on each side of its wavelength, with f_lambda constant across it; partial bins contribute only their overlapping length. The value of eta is 0.954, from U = 9.21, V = 8.8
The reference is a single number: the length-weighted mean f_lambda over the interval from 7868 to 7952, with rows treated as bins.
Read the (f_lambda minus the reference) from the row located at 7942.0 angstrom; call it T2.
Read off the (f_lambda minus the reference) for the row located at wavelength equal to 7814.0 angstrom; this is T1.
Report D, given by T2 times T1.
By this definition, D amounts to 0.35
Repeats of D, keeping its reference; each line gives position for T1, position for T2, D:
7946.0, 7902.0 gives 0.04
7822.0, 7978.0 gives 0.02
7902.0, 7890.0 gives -0.09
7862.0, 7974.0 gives 0.10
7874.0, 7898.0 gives -0.36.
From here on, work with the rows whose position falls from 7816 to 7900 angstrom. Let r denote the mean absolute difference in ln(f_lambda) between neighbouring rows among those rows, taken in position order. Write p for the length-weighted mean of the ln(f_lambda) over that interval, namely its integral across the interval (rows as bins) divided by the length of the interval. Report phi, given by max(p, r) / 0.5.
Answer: 4.13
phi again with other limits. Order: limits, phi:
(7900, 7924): 4.31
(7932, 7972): 4.22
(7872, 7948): 4.21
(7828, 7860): 4.13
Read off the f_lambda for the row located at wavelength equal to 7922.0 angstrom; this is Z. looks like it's 9.13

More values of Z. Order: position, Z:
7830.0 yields 6.95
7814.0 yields 8.62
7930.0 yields 8.42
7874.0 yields 9.48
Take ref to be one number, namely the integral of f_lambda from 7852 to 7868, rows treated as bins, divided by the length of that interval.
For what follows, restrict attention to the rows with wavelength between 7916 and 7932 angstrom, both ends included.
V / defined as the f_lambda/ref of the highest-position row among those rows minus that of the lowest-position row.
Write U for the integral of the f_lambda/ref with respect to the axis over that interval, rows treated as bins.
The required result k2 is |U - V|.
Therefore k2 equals 17.4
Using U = 17.4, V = -0.05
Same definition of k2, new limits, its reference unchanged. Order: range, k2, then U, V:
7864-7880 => 16.9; 16.7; -0.16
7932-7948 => 16.5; 16.8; 0.22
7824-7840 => 15.4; 15.3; -0.09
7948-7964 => 16.6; 16.6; 0.04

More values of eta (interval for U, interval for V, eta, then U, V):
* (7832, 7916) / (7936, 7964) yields 0.968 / 9.61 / 9.0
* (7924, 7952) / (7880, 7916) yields 0.942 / 8.89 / 8.6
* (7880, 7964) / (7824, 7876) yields 0.970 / 9.15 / 9.5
